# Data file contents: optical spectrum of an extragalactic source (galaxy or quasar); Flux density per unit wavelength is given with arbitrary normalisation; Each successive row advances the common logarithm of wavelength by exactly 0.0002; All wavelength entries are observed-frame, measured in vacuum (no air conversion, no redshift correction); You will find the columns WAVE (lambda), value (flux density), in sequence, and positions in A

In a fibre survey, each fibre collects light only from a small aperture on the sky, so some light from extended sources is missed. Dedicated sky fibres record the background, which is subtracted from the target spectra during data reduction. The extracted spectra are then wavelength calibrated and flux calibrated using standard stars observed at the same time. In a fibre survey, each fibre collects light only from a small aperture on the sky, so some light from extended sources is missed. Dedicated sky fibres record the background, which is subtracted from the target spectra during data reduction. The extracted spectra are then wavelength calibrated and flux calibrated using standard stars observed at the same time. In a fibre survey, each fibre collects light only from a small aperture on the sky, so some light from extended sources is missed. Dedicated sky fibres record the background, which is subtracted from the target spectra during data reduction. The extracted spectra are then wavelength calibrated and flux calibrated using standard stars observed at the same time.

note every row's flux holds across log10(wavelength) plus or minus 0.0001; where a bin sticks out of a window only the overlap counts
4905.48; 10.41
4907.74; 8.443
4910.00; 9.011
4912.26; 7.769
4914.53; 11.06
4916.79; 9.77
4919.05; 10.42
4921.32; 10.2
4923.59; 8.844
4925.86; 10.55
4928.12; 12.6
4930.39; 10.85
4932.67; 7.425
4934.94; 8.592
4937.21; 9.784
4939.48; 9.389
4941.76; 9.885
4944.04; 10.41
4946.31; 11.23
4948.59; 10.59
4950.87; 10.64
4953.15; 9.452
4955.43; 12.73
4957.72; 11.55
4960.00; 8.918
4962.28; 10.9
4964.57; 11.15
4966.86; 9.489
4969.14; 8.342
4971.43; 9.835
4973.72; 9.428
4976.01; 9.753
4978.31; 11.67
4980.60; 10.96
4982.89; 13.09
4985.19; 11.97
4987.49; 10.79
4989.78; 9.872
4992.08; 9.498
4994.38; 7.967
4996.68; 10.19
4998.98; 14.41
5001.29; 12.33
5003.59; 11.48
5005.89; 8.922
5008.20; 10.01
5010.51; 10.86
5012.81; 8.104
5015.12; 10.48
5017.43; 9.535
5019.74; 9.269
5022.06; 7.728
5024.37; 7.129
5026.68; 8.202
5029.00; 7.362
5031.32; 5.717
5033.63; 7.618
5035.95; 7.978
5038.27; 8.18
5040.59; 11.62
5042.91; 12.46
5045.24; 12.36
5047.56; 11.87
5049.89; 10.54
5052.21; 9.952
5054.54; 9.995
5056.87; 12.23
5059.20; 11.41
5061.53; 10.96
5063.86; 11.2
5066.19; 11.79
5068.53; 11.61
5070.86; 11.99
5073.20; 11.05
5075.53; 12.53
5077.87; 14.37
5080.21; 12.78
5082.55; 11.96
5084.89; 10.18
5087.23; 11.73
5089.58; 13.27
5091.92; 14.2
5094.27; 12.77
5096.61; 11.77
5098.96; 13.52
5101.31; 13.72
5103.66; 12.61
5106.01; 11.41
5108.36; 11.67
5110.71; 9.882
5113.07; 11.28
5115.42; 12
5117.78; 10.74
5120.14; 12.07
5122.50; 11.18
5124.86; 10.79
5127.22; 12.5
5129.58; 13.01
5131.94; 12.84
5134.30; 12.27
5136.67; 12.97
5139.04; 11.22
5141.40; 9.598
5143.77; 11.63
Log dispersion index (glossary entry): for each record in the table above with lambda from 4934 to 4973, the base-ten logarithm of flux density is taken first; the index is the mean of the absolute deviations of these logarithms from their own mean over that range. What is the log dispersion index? 0.039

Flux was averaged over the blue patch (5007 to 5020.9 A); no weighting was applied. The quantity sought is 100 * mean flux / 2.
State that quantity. 485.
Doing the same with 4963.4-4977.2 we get 483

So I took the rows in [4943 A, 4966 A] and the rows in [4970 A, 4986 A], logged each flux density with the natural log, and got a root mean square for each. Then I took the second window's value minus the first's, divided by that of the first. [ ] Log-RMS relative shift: 0.007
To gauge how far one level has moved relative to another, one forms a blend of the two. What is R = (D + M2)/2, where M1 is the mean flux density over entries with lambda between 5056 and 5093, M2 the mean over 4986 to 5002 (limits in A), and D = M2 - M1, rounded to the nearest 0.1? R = 4.7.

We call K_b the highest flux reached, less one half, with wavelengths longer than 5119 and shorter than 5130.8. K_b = 12.5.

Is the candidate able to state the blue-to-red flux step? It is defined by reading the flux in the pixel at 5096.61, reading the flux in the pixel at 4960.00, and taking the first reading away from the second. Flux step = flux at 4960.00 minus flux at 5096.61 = -2.9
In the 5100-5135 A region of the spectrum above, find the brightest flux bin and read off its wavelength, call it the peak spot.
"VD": 5101.31 A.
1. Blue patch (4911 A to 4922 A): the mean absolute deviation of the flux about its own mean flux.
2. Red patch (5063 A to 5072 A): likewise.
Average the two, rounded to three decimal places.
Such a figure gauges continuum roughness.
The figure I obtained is 0.551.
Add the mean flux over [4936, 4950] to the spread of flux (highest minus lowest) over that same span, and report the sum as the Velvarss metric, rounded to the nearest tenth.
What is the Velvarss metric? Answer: 12.1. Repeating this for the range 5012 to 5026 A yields 12.1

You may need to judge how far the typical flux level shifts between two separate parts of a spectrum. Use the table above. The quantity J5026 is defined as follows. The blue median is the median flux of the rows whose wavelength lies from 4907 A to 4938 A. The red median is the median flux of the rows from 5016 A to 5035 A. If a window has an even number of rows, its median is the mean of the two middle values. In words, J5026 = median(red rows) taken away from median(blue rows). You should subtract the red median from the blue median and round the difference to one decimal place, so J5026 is 2.1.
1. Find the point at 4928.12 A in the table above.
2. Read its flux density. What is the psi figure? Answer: 12.6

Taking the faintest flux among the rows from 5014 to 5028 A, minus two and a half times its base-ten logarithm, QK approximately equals -2.13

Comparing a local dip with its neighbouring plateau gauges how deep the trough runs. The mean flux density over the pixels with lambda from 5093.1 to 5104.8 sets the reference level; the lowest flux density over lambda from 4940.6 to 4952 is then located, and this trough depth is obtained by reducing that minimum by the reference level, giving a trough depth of -3.0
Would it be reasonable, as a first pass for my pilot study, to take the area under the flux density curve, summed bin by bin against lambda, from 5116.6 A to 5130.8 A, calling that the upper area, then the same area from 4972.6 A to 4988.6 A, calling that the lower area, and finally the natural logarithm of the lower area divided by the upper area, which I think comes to 0.1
